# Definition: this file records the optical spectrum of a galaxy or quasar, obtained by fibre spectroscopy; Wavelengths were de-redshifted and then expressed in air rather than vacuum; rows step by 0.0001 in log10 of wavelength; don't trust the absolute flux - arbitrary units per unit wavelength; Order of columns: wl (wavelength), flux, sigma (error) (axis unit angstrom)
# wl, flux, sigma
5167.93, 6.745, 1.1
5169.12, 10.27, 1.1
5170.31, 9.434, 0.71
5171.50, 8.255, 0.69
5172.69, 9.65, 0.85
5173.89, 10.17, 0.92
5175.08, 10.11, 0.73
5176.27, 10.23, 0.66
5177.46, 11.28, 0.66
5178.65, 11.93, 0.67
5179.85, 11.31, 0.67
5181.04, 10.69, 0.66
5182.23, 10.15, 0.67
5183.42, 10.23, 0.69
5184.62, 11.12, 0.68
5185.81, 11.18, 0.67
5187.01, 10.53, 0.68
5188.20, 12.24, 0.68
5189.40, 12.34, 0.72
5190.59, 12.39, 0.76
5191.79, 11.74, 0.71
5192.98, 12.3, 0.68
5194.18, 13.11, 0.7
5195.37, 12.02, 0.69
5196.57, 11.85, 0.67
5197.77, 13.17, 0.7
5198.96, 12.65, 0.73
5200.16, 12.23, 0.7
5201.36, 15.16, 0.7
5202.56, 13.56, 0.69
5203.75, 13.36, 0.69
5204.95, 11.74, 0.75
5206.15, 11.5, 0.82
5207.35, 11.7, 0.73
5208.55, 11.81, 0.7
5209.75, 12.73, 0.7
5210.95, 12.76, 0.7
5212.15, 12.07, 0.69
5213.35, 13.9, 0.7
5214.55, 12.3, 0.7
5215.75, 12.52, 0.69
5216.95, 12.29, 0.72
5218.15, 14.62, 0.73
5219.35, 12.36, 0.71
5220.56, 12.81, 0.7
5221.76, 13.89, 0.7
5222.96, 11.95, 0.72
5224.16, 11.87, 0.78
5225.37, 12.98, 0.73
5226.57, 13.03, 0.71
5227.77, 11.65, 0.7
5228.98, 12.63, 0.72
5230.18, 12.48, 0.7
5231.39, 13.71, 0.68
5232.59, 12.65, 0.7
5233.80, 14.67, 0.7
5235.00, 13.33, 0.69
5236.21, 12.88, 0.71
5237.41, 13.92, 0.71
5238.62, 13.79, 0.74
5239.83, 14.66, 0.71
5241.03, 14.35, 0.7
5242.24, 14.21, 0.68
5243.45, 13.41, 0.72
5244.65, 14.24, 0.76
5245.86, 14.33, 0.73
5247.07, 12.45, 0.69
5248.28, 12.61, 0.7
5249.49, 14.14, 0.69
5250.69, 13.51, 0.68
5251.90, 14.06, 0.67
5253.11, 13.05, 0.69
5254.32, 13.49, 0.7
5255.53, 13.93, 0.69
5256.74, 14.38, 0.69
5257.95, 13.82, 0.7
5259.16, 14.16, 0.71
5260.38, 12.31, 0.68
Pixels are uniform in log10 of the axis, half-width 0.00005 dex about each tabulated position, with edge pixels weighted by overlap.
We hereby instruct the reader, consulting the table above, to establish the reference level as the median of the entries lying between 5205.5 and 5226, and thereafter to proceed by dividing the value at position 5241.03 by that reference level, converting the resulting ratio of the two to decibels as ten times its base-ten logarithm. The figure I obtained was 0.6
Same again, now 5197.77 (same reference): 0.3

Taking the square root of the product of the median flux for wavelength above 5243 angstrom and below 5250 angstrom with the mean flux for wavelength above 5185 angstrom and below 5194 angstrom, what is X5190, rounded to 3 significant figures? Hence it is 12.8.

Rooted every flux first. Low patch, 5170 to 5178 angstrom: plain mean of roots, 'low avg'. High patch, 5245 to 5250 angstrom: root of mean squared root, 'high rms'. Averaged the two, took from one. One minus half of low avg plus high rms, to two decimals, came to -2.40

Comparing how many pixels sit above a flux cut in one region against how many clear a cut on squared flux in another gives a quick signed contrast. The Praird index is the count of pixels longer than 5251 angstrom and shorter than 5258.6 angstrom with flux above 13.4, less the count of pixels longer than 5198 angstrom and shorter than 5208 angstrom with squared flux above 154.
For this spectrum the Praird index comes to 1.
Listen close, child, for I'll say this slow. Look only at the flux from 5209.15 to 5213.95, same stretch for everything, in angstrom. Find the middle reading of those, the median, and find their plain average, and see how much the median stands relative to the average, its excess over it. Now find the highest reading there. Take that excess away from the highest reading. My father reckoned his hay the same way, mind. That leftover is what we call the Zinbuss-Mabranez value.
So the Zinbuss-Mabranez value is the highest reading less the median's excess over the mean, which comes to 14.0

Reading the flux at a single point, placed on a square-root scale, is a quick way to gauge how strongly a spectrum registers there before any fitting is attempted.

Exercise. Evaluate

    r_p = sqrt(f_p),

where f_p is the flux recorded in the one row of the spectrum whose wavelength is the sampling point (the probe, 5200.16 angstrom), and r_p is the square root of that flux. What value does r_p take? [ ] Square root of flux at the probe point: 3.50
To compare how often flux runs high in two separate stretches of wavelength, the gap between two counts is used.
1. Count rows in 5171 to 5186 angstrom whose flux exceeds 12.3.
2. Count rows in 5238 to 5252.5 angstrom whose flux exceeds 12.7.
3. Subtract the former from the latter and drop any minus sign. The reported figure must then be 10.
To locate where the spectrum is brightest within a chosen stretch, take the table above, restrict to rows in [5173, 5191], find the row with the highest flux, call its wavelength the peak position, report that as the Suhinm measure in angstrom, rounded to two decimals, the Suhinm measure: 5190.59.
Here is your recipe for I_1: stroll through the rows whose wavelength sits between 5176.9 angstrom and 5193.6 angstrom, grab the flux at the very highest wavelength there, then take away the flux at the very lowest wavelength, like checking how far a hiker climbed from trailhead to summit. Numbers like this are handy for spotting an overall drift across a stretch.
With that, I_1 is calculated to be 1.0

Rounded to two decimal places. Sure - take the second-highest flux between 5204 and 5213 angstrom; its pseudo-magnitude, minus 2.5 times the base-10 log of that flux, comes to -2.76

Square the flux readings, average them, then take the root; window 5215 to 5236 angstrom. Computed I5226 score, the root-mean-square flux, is 12.9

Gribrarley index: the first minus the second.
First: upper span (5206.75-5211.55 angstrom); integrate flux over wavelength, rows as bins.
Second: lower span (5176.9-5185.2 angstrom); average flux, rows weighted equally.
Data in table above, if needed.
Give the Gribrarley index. 48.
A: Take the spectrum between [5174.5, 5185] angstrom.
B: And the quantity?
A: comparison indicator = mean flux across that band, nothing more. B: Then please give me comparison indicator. 10.8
